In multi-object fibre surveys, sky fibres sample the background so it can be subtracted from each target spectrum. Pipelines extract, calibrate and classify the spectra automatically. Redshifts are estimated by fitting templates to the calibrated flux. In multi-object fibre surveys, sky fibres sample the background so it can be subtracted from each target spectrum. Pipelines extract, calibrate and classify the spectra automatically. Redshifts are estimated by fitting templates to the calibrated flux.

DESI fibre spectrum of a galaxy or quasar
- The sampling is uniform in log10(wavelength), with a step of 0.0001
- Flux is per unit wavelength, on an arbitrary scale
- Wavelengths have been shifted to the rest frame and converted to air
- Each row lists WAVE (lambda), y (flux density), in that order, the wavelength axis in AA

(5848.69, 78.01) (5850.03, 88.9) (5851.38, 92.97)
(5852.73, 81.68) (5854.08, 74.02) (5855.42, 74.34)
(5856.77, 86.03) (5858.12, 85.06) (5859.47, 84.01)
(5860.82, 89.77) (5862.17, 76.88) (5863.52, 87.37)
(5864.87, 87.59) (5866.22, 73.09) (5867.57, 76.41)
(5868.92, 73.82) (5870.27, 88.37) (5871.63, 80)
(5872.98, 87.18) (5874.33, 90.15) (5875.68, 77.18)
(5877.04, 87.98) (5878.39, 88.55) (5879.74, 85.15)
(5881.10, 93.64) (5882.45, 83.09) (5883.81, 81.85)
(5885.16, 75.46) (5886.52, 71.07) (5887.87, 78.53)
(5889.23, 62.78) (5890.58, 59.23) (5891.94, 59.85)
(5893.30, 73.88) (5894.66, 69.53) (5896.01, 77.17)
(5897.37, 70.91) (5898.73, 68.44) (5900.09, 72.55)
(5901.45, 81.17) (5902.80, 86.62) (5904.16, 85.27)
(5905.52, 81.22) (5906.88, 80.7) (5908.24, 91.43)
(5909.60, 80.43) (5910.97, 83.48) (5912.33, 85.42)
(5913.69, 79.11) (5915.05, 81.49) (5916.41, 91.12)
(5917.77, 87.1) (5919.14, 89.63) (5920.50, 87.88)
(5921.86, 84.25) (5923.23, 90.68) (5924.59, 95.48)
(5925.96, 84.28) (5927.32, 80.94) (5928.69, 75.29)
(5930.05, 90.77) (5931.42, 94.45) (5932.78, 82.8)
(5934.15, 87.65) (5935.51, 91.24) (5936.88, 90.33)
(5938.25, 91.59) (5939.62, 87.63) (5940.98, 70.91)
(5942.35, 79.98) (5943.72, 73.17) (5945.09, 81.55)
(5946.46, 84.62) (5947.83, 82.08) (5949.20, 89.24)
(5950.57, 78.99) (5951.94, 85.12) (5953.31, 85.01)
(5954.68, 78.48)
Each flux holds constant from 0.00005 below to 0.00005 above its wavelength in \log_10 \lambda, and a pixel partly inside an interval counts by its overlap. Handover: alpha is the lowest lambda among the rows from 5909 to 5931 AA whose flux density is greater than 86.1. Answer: 5916.41 AA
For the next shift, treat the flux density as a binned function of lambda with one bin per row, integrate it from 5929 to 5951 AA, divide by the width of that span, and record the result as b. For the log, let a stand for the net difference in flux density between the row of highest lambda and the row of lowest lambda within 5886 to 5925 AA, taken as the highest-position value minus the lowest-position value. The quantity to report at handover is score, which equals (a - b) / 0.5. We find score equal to -121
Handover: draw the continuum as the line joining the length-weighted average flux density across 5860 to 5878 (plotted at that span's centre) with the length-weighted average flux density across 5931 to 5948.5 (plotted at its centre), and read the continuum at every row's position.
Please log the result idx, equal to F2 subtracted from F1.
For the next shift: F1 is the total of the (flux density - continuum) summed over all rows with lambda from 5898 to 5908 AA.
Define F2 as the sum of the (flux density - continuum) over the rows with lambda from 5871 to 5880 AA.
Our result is -44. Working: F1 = -29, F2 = 15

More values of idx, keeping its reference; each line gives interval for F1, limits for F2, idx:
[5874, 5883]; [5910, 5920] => 14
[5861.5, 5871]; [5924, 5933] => -31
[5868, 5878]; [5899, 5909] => 10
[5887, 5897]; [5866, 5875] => -91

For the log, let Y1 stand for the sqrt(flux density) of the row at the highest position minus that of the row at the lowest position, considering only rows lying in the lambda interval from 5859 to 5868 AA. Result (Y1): -0.42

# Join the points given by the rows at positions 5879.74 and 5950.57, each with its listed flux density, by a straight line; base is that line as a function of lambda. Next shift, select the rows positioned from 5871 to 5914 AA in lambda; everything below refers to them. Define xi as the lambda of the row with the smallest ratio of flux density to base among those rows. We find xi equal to 5890.58 AA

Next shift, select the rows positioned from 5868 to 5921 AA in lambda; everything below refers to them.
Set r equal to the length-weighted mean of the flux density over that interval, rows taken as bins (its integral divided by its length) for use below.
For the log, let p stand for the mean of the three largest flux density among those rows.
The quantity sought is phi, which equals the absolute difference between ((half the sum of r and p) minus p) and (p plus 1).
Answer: 99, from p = 92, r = 80.2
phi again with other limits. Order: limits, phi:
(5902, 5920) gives 95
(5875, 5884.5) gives 93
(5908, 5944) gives 99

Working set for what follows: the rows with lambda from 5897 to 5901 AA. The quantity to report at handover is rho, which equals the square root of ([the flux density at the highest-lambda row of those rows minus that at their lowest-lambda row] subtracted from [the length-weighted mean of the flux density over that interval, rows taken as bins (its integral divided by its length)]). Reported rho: 8.3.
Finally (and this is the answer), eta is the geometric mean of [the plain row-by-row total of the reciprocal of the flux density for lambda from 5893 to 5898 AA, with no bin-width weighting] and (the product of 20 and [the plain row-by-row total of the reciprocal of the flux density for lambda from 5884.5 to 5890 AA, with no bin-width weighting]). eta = 0.2481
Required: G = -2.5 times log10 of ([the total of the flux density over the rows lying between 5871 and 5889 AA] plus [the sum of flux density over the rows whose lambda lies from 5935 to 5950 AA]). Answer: -8.25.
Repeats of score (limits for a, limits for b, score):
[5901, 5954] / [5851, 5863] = -157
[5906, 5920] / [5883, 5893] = -122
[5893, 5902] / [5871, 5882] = -158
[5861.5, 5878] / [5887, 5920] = -134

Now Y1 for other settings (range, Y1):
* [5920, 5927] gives -0.19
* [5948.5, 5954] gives -0.23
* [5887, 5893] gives -1.13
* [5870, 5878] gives -0.02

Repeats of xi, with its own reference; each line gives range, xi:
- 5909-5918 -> 5913.69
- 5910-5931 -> 5928.69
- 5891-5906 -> 5891.94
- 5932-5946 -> 5940.98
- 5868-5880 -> 5868.92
